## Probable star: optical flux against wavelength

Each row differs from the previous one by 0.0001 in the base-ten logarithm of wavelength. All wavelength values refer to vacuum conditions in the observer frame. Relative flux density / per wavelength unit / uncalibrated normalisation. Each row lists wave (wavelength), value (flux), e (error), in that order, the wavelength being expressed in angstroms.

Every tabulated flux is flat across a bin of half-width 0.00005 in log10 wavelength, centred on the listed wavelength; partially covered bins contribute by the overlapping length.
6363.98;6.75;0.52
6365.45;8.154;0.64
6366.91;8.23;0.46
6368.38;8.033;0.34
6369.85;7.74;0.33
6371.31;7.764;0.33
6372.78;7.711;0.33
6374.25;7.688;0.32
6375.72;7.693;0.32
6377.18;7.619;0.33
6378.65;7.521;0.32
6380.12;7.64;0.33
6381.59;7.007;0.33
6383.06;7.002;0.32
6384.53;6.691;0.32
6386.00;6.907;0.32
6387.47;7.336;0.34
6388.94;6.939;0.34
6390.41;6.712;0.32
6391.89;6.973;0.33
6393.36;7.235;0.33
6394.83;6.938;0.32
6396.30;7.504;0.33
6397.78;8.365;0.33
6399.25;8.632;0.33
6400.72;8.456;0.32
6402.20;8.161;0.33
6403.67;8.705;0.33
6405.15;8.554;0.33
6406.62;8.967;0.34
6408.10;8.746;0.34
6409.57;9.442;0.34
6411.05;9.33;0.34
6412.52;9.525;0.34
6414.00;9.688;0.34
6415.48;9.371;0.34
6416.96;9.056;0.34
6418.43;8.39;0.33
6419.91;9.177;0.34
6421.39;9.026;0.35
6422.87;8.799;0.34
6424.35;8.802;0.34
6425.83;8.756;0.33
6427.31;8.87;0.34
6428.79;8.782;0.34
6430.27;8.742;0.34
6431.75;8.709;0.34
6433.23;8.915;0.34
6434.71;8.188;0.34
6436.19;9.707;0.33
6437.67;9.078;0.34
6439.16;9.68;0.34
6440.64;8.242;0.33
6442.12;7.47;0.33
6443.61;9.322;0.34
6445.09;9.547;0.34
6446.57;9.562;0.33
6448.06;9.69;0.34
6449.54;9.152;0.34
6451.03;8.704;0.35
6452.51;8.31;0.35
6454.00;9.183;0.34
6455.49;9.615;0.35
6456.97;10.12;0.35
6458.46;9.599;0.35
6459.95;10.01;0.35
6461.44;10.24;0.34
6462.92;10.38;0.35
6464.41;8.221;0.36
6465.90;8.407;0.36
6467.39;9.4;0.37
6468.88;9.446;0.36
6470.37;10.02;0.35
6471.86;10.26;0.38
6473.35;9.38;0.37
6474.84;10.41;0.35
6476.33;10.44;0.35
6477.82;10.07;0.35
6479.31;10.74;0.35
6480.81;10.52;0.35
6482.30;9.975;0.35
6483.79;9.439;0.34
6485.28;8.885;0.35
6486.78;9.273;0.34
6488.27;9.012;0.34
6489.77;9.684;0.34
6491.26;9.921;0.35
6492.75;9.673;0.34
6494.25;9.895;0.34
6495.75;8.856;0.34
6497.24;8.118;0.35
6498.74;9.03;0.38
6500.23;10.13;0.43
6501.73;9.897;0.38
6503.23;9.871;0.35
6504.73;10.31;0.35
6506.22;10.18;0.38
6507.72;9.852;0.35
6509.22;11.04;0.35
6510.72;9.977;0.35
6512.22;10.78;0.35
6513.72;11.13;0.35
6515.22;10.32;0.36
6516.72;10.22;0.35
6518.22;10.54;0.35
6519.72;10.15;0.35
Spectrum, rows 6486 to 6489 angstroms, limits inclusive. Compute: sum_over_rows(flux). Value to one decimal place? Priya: 18.3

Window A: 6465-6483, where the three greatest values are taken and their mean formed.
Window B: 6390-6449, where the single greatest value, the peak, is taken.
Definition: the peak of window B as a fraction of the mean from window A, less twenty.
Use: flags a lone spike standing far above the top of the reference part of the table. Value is -19.08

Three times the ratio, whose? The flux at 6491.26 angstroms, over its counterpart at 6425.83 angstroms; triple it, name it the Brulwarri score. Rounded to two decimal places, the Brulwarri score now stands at 3.40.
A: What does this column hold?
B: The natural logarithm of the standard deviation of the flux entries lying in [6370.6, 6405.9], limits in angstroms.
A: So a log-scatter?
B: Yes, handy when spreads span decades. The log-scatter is -0.5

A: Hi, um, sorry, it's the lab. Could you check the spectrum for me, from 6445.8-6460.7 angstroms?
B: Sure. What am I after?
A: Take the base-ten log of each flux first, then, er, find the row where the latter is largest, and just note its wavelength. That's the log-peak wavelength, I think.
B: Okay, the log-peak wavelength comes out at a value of 6456.97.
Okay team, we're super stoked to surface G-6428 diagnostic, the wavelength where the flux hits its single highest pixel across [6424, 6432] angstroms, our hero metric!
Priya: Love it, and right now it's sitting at 6427.31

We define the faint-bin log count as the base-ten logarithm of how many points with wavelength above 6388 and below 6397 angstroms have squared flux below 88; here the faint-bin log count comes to 0.78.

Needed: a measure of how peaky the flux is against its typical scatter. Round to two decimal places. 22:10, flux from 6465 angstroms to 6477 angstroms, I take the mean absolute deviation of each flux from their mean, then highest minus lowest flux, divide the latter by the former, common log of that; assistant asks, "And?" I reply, 0.56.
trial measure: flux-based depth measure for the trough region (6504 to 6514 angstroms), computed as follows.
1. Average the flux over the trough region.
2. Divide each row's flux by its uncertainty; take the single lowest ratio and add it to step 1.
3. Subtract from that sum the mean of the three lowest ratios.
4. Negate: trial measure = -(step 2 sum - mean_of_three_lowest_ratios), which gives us -9.4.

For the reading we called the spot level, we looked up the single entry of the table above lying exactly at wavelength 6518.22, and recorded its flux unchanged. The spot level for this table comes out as 10.54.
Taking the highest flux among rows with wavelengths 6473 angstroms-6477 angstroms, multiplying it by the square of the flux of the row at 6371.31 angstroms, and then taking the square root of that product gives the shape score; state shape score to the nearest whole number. 25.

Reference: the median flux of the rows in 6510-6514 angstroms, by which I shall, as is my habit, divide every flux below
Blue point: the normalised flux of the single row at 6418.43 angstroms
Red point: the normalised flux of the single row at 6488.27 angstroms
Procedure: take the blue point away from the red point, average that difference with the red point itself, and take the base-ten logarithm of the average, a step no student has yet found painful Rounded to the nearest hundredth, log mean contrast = -0.35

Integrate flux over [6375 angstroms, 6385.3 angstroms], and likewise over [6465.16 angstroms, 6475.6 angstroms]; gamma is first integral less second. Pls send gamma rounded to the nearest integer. -25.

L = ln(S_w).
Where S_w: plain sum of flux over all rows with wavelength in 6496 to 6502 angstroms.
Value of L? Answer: 3.616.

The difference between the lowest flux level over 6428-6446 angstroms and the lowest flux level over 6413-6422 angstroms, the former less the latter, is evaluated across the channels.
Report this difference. -0.92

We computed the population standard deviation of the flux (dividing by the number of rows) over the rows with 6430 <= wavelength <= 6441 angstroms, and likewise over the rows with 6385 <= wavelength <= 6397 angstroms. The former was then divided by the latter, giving 2.2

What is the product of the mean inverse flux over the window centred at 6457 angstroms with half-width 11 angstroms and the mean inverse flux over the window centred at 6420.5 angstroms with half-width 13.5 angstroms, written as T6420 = 0.0119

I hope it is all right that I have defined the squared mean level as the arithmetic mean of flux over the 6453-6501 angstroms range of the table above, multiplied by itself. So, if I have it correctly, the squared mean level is 93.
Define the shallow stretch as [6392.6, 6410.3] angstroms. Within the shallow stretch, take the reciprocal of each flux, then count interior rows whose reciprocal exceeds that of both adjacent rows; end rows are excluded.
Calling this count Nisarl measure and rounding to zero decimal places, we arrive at 4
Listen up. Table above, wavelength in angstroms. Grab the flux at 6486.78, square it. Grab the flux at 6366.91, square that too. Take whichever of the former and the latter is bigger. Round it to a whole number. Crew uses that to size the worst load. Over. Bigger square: 86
